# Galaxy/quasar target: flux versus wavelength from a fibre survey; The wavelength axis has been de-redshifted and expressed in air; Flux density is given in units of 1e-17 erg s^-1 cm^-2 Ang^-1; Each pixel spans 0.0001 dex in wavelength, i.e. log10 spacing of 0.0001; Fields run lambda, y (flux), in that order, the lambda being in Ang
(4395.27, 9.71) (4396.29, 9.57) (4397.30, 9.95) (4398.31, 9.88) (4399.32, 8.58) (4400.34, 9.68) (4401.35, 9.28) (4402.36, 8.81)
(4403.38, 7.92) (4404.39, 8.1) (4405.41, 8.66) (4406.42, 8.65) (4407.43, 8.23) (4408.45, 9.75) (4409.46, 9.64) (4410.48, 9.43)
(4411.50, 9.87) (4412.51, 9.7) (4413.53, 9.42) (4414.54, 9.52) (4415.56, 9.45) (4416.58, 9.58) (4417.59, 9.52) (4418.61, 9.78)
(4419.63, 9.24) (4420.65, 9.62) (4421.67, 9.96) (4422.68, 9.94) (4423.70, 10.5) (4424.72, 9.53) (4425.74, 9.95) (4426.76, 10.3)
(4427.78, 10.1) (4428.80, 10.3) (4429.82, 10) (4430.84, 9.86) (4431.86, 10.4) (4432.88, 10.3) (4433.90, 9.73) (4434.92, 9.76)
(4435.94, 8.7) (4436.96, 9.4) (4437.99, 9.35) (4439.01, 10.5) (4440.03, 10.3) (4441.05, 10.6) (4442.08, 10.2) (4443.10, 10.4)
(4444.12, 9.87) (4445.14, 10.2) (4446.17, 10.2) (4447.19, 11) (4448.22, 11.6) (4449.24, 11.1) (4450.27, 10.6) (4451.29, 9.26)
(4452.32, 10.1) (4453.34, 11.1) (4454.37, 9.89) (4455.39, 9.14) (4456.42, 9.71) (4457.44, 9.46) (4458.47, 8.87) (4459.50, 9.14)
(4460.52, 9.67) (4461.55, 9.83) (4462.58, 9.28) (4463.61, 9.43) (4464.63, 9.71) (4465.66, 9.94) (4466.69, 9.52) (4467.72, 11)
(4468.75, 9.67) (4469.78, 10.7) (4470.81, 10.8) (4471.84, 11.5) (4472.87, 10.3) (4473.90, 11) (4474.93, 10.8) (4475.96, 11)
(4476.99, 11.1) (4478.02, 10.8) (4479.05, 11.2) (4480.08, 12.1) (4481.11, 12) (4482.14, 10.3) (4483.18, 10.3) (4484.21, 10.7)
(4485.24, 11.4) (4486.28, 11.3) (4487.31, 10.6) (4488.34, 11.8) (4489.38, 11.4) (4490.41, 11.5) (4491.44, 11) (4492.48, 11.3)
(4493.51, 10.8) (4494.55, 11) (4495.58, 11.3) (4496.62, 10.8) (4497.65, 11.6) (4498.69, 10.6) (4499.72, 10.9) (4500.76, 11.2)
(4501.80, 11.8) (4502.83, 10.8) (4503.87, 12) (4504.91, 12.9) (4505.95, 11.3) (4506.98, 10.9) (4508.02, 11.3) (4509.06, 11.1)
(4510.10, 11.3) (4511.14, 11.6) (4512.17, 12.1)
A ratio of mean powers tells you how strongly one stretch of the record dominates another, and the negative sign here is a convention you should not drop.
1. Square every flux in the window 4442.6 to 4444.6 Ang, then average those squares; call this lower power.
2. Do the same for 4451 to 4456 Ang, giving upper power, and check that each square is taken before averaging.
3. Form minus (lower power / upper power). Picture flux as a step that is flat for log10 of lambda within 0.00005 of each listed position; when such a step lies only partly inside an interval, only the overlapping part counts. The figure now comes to -1.04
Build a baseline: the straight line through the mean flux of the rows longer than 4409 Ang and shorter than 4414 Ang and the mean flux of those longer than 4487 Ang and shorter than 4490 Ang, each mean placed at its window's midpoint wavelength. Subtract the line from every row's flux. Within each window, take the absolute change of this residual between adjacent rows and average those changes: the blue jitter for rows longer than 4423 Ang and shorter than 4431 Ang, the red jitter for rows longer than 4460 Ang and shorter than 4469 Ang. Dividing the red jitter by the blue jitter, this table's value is 1.53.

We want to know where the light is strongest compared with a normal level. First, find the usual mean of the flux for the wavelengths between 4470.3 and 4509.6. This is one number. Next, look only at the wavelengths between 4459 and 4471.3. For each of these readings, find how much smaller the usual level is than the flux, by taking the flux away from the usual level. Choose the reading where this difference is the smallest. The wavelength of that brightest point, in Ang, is 4467.72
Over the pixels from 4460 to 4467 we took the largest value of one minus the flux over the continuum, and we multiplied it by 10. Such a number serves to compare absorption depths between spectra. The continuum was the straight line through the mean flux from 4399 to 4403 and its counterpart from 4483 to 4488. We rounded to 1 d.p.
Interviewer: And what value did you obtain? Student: 1.1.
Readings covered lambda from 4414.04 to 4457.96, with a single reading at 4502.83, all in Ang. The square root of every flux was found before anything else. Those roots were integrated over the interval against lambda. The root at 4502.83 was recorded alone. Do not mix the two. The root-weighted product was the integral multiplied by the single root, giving 456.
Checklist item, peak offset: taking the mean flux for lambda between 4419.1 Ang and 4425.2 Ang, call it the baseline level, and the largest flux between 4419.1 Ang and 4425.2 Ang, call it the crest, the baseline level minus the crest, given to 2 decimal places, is -0.70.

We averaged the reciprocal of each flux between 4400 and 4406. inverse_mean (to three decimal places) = 0.115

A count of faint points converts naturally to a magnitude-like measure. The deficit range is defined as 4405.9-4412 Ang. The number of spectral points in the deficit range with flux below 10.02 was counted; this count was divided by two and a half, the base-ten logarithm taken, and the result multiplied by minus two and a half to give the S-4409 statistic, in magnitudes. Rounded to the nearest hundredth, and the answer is -0.95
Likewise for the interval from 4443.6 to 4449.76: 0.99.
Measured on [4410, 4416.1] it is -0.95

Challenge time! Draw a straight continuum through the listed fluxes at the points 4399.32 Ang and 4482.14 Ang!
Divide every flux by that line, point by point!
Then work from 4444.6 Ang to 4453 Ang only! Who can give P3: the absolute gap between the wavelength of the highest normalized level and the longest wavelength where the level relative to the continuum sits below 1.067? 4.1 Ang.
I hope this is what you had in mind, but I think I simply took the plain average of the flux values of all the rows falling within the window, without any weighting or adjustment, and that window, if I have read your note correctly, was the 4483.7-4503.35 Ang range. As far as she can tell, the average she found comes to 11.1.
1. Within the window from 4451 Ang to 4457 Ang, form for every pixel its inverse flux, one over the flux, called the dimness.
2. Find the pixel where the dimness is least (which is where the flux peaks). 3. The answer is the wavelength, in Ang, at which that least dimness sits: 4453.34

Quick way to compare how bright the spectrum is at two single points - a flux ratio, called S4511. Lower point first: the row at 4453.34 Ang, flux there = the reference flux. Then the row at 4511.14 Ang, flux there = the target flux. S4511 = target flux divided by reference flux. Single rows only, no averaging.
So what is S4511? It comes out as 1.05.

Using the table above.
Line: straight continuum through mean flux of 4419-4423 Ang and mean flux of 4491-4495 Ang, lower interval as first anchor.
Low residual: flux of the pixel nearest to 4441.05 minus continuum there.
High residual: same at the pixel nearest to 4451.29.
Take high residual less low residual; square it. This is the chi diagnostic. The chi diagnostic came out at 2.3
